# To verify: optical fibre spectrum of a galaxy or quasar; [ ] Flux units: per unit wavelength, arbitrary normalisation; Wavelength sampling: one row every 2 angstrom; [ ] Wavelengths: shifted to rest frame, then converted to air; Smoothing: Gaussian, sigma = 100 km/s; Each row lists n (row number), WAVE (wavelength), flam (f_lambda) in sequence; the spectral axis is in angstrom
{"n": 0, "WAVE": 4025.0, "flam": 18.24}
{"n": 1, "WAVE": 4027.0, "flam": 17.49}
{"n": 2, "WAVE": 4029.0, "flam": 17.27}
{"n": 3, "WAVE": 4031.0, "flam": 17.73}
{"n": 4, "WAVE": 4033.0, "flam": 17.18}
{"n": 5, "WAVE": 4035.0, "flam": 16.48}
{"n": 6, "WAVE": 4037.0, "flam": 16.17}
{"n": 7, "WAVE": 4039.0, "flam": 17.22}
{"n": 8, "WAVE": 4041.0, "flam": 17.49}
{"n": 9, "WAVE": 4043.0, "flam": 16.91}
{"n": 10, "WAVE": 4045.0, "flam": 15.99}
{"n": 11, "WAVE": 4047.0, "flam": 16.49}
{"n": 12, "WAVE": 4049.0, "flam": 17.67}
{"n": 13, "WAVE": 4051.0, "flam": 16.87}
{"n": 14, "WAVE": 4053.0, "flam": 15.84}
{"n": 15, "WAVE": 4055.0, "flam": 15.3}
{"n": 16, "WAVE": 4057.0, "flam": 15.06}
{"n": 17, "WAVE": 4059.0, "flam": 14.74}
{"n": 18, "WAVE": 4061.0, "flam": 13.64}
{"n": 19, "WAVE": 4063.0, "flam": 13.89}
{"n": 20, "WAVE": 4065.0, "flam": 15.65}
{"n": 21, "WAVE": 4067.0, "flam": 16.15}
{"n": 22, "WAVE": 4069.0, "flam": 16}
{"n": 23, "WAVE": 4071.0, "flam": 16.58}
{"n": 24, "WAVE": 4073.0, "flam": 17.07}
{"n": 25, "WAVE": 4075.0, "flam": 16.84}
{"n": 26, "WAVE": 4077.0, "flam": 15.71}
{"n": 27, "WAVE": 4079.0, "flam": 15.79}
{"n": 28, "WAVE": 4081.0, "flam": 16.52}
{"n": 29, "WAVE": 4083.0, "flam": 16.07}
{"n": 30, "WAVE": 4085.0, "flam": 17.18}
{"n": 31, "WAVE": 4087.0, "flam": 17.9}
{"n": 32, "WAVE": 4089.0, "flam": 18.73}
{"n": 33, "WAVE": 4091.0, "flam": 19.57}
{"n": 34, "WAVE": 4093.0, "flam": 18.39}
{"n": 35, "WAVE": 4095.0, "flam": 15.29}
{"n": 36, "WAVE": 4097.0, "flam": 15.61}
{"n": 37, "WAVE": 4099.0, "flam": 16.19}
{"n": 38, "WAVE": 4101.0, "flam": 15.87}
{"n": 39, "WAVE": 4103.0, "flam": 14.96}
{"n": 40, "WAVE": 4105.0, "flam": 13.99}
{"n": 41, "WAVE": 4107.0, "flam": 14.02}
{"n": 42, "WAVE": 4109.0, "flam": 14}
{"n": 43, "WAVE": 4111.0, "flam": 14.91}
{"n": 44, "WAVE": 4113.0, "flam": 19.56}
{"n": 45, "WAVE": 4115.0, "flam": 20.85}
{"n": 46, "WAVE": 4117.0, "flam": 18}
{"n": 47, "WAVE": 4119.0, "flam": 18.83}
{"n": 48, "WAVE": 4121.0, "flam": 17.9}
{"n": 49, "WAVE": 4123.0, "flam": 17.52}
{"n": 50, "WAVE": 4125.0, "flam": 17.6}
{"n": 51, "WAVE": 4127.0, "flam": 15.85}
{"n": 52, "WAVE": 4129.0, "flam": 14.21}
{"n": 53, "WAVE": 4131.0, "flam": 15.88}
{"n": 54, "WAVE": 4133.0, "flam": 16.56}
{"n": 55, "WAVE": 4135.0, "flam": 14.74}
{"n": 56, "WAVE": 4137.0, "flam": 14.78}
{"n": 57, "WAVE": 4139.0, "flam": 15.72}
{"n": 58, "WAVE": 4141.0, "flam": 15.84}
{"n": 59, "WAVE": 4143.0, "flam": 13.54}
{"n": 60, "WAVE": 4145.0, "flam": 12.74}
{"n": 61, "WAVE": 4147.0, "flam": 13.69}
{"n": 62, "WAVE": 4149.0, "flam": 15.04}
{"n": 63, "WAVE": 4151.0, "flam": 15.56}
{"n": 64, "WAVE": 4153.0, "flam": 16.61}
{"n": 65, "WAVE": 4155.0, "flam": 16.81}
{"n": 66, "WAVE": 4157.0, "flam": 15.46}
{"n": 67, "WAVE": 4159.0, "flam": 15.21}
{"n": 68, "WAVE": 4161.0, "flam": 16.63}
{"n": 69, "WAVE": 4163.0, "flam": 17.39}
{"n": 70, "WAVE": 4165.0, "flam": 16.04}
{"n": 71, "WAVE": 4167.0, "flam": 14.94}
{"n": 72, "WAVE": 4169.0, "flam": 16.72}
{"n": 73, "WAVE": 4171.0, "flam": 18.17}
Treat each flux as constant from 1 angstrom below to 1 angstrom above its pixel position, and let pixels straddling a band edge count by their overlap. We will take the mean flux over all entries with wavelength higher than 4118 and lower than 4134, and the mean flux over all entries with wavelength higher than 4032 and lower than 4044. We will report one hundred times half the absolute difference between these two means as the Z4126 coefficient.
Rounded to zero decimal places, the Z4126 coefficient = 6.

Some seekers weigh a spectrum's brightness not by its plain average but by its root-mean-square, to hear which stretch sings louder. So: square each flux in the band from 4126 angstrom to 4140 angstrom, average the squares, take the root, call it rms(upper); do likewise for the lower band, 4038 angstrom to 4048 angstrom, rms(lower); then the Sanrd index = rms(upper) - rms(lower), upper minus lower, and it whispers -1.4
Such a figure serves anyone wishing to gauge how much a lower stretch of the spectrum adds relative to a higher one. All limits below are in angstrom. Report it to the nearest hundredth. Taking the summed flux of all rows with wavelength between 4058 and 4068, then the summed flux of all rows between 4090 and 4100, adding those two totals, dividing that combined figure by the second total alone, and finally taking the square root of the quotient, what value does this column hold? 1.37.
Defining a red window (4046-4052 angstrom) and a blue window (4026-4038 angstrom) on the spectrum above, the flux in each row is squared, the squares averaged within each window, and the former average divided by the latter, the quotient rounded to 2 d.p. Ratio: 0.99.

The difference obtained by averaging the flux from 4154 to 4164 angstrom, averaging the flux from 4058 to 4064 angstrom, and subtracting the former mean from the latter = -2.2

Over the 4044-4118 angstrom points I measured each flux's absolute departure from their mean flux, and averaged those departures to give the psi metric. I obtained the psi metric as 1.29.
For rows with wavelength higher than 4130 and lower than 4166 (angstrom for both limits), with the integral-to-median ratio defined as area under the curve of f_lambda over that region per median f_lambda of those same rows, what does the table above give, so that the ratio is 35.6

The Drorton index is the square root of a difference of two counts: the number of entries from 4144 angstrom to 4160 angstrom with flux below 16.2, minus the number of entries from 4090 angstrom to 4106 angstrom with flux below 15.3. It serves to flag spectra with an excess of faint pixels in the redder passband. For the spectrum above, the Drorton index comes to 1.7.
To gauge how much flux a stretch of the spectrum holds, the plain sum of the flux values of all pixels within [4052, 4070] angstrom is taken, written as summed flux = 136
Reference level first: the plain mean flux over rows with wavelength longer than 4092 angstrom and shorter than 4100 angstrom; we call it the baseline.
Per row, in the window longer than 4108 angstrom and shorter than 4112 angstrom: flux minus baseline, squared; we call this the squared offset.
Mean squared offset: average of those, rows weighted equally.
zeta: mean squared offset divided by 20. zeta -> 0.194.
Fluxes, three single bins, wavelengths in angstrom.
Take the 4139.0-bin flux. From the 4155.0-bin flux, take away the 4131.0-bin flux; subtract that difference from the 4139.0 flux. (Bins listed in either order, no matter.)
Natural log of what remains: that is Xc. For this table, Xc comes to 2.69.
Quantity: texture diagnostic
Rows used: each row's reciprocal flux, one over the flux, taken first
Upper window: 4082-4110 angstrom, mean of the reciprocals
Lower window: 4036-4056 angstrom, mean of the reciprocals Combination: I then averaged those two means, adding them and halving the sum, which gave 0.0613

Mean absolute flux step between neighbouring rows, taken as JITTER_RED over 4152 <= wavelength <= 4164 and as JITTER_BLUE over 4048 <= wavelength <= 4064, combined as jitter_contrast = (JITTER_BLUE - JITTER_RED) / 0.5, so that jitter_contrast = -0.37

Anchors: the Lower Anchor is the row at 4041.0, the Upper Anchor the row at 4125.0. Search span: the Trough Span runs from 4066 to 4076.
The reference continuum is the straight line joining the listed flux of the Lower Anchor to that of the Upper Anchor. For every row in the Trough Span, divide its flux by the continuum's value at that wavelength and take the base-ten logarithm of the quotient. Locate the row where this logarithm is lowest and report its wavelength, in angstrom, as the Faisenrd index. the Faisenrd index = 4069.0 angstrom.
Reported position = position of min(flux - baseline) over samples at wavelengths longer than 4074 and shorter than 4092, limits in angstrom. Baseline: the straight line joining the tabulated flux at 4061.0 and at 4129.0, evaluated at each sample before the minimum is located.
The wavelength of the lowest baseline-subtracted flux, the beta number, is 4077.0 angstrom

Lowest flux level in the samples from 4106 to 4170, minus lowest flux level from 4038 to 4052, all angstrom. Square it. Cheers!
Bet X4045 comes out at 11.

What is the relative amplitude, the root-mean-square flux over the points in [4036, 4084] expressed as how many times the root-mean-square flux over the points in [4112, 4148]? 0.98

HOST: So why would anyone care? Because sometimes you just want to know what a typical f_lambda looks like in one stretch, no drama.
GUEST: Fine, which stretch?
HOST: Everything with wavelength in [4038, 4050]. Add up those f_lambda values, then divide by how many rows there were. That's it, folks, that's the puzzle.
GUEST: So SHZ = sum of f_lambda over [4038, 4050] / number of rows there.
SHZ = 16.96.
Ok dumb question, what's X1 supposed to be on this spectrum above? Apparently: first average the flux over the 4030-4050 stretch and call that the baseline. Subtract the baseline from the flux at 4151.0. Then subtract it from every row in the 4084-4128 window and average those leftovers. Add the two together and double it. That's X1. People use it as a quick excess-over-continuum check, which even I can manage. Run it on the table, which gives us -2.7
